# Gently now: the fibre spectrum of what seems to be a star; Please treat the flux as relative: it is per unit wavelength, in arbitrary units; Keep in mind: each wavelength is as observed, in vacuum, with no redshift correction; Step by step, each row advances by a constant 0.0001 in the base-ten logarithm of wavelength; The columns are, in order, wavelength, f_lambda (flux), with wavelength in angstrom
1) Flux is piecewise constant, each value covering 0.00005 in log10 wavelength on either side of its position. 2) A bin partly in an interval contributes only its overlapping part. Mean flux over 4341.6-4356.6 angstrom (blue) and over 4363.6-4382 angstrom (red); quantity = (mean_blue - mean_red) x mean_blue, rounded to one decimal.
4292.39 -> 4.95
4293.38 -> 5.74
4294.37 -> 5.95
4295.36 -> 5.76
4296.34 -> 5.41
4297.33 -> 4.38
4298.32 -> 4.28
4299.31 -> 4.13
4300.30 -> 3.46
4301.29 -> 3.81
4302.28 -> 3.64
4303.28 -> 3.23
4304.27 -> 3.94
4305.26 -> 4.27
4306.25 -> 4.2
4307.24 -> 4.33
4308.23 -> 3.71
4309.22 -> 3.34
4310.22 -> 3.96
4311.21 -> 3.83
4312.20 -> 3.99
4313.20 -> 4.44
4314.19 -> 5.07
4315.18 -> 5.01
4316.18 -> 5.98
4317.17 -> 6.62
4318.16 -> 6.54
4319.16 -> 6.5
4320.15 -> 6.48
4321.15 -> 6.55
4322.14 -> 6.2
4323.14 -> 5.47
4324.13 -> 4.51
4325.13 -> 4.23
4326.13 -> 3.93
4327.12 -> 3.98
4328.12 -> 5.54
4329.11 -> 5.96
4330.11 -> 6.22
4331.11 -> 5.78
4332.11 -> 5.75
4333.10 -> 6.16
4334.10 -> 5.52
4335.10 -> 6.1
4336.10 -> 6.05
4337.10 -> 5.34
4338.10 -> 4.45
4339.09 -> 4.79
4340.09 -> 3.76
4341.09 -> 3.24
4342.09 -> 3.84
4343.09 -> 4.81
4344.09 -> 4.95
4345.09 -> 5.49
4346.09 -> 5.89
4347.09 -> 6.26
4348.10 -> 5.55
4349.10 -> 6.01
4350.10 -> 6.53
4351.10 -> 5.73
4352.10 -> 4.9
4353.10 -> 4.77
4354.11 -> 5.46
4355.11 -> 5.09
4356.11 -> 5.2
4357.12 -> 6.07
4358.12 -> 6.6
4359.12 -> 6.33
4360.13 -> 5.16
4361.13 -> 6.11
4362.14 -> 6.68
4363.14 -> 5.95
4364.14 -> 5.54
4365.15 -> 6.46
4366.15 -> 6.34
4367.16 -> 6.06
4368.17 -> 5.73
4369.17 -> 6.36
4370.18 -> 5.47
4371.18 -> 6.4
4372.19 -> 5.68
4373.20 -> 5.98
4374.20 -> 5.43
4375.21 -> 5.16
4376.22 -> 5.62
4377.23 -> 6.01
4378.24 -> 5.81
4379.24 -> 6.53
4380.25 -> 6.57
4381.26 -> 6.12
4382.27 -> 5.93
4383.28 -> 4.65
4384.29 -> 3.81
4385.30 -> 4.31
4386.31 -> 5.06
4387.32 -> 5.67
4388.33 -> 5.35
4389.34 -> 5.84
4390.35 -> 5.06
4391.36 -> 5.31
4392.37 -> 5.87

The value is -3.2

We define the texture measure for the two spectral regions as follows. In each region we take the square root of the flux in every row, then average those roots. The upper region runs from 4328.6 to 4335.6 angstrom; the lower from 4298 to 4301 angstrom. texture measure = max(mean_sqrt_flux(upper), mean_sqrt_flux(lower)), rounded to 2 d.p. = 2.43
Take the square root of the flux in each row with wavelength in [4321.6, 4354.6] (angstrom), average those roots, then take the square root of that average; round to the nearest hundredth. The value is 1.51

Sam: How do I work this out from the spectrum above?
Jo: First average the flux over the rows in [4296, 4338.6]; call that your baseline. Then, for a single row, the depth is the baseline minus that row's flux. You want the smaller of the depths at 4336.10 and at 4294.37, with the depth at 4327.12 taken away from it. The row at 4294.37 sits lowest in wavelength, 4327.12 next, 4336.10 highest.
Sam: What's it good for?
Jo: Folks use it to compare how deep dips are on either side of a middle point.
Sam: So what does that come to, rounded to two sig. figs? -2.1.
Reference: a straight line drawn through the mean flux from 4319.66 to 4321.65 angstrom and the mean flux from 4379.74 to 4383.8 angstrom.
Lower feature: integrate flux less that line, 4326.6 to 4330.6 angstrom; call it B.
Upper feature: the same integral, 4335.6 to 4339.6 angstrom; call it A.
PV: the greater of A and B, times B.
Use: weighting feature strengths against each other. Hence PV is 16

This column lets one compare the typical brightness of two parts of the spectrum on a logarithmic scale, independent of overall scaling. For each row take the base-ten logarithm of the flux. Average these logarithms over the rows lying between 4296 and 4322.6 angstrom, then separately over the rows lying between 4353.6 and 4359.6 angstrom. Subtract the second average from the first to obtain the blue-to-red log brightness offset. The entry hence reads -0.099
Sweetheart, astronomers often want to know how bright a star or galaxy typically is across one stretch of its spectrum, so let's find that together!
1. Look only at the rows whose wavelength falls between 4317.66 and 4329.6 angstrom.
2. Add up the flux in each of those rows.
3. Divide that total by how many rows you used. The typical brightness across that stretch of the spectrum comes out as 5.5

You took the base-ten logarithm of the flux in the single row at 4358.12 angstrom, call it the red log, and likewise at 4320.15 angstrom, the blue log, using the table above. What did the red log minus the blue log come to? 0.0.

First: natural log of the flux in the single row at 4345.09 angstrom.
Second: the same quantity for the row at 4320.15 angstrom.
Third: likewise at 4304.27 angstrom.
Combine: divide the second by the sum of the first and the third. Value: 0.61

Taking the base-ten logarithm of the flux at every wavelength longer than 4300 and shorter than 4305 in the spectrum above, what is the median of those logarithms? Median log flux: 0.56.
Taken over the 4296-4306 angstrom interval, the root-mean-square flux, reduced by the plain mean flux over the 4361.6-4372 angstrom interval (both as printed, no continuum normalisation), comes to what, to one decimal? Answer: -2.0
